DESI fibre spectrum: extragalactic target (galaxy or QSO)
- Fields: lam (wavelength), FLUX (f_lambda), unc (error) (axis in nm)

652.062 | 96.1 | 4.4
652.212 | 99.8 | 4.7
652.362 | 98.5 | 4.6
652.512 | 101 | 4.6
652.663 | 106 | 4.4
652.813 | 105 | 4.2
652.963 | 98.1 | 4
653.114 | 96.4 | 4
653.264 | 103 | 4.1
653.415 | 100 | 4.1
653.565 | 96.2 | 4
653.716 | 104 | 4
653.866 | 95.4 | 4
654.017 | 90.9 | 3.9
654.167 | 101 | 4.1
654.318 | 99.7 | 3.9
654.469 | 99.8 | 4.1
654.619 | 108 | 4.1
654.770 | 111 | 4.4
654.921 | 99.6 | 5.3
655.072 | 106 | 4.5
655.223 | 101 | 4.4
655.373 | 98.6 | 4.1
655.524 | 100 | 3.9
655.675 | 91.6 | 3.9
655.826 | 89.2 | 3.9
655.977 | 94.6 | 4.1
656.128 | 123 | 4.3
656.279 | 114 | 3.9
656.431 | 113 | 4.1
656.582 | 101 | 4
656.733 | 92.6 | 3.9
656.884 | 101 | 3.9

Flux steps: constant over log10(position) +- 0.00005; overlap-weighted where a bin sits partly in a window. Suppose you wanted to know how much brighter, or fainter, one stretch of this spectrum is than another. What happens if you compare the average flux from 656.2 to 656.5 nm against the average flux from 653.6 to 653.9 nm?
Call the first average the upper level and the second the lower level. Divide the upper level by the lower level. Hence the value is 1.14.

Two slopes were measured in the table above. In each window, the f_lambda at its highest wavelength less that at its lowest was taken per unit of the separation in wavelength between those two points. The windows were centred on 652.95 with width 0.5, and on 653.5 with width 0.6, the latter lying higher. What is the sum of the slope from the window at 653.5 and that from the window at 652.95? -26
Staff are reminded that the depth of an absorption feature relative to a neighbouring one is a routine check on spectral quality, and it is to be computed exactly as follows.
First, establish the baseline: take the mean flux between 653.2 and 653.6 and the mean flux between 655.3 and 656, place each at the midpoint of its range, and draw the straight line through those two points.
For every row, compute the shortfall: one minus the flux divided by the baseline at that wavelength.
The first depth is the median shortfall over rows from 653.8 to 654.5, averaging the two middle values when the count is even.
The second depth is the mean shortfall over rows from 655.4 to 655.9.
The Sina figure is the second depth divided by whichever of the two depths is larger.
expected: 1.0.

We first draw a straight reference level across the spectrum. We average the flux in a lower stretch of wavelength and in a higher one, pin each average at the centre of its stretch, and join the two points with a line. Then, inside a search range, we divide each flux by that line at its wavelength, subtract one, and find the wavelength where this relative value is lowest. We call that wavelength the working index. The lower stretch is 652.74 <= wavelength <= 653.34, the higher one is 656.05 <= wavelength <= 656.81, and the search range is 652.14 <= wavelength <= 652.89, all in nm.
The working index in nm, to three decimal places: 652.362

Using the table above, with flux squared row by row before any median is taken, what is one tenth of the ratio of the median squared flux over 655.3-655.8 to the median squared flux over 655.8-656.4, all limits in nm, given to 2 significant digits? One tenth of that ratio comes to 0.089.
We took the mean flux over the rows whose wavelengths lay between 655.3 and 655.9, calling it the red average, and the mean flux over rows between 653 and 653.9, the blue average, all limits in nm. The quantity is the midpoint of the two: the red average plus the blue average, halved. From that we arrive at 97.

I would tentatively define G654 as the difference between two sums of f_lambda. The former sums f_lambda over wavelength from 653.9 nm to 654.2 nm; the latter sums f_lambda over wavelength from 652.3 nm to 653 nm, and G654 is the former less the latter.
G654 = -317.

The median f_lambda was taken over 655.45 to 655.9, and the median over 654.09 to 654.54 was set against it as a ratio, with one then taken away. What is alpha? 0.09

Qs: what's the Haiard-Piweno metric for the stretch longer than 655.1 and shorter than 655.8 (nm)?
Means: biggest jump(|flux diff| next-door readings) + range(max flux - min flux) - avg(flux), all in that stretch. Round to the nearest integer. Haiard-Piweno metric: -80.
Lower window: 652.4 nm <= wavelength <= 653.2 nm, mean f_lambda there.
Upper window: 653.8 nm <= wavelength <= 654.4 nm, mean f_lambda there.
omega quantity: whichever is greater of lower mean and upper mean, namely 101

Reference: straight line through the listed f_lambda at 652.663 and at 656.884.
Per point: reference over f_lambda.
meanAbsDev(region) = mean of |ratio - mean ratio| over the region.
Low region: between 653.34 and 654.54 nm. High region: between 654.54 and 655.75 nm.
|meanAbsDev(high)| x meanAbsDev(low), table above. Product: 0.0016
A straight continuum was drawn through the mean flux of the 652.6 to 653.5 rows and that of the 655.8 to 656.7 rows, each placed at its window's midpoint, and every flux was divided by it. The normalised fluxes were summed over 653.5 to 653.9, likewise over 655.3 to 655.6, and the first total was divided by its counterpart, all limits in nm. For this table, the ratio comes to 1.5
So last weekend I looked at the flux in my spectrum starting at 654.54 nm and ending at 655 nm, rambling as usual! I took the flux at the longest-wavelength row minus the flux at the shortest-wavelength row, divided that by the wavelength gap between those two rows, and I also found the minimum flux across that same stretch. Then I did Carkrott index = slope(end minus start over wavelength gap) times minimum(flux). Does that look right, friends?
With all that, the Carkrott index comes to -2770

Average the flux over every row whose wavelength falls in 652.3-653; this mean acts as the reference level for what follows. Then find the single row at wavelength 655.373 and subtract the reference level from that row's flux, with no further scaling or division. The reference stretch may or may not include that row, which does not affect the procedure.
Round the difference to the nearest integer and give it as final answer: -3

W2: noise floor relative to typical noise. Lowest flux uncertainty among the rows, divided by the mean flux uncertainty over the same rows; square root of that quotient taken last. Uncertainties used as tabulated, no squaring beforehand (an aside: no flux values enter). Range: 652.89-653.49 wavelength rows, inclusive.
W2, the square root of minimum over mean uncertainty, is 0.994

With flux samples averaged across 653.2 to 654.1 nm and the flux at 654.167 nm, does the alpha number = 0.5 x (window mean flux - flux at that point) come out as -1.4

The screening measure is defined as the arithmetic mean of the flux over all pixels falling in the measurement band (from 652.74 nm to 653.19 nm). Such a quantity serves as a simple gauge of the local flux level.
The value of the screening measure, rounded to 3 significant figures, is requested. 99.8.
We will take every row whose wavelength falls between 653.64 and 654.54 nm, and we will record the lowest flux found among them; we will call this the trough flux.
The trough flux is 90.9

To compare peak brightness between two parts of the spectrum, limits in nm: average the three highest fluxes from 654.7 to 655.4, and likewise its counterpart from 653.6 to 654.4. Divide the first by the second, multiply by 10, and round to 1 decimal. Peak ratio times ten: 10.4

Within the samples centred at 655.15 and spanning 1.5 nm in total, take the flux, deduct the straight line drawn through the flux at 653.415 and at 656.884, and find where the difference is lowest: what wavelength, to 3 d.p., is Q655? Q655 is 655.826 nm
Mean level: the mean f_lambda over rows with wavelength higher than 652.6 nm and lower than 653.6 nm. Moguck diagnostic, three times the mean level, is 302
